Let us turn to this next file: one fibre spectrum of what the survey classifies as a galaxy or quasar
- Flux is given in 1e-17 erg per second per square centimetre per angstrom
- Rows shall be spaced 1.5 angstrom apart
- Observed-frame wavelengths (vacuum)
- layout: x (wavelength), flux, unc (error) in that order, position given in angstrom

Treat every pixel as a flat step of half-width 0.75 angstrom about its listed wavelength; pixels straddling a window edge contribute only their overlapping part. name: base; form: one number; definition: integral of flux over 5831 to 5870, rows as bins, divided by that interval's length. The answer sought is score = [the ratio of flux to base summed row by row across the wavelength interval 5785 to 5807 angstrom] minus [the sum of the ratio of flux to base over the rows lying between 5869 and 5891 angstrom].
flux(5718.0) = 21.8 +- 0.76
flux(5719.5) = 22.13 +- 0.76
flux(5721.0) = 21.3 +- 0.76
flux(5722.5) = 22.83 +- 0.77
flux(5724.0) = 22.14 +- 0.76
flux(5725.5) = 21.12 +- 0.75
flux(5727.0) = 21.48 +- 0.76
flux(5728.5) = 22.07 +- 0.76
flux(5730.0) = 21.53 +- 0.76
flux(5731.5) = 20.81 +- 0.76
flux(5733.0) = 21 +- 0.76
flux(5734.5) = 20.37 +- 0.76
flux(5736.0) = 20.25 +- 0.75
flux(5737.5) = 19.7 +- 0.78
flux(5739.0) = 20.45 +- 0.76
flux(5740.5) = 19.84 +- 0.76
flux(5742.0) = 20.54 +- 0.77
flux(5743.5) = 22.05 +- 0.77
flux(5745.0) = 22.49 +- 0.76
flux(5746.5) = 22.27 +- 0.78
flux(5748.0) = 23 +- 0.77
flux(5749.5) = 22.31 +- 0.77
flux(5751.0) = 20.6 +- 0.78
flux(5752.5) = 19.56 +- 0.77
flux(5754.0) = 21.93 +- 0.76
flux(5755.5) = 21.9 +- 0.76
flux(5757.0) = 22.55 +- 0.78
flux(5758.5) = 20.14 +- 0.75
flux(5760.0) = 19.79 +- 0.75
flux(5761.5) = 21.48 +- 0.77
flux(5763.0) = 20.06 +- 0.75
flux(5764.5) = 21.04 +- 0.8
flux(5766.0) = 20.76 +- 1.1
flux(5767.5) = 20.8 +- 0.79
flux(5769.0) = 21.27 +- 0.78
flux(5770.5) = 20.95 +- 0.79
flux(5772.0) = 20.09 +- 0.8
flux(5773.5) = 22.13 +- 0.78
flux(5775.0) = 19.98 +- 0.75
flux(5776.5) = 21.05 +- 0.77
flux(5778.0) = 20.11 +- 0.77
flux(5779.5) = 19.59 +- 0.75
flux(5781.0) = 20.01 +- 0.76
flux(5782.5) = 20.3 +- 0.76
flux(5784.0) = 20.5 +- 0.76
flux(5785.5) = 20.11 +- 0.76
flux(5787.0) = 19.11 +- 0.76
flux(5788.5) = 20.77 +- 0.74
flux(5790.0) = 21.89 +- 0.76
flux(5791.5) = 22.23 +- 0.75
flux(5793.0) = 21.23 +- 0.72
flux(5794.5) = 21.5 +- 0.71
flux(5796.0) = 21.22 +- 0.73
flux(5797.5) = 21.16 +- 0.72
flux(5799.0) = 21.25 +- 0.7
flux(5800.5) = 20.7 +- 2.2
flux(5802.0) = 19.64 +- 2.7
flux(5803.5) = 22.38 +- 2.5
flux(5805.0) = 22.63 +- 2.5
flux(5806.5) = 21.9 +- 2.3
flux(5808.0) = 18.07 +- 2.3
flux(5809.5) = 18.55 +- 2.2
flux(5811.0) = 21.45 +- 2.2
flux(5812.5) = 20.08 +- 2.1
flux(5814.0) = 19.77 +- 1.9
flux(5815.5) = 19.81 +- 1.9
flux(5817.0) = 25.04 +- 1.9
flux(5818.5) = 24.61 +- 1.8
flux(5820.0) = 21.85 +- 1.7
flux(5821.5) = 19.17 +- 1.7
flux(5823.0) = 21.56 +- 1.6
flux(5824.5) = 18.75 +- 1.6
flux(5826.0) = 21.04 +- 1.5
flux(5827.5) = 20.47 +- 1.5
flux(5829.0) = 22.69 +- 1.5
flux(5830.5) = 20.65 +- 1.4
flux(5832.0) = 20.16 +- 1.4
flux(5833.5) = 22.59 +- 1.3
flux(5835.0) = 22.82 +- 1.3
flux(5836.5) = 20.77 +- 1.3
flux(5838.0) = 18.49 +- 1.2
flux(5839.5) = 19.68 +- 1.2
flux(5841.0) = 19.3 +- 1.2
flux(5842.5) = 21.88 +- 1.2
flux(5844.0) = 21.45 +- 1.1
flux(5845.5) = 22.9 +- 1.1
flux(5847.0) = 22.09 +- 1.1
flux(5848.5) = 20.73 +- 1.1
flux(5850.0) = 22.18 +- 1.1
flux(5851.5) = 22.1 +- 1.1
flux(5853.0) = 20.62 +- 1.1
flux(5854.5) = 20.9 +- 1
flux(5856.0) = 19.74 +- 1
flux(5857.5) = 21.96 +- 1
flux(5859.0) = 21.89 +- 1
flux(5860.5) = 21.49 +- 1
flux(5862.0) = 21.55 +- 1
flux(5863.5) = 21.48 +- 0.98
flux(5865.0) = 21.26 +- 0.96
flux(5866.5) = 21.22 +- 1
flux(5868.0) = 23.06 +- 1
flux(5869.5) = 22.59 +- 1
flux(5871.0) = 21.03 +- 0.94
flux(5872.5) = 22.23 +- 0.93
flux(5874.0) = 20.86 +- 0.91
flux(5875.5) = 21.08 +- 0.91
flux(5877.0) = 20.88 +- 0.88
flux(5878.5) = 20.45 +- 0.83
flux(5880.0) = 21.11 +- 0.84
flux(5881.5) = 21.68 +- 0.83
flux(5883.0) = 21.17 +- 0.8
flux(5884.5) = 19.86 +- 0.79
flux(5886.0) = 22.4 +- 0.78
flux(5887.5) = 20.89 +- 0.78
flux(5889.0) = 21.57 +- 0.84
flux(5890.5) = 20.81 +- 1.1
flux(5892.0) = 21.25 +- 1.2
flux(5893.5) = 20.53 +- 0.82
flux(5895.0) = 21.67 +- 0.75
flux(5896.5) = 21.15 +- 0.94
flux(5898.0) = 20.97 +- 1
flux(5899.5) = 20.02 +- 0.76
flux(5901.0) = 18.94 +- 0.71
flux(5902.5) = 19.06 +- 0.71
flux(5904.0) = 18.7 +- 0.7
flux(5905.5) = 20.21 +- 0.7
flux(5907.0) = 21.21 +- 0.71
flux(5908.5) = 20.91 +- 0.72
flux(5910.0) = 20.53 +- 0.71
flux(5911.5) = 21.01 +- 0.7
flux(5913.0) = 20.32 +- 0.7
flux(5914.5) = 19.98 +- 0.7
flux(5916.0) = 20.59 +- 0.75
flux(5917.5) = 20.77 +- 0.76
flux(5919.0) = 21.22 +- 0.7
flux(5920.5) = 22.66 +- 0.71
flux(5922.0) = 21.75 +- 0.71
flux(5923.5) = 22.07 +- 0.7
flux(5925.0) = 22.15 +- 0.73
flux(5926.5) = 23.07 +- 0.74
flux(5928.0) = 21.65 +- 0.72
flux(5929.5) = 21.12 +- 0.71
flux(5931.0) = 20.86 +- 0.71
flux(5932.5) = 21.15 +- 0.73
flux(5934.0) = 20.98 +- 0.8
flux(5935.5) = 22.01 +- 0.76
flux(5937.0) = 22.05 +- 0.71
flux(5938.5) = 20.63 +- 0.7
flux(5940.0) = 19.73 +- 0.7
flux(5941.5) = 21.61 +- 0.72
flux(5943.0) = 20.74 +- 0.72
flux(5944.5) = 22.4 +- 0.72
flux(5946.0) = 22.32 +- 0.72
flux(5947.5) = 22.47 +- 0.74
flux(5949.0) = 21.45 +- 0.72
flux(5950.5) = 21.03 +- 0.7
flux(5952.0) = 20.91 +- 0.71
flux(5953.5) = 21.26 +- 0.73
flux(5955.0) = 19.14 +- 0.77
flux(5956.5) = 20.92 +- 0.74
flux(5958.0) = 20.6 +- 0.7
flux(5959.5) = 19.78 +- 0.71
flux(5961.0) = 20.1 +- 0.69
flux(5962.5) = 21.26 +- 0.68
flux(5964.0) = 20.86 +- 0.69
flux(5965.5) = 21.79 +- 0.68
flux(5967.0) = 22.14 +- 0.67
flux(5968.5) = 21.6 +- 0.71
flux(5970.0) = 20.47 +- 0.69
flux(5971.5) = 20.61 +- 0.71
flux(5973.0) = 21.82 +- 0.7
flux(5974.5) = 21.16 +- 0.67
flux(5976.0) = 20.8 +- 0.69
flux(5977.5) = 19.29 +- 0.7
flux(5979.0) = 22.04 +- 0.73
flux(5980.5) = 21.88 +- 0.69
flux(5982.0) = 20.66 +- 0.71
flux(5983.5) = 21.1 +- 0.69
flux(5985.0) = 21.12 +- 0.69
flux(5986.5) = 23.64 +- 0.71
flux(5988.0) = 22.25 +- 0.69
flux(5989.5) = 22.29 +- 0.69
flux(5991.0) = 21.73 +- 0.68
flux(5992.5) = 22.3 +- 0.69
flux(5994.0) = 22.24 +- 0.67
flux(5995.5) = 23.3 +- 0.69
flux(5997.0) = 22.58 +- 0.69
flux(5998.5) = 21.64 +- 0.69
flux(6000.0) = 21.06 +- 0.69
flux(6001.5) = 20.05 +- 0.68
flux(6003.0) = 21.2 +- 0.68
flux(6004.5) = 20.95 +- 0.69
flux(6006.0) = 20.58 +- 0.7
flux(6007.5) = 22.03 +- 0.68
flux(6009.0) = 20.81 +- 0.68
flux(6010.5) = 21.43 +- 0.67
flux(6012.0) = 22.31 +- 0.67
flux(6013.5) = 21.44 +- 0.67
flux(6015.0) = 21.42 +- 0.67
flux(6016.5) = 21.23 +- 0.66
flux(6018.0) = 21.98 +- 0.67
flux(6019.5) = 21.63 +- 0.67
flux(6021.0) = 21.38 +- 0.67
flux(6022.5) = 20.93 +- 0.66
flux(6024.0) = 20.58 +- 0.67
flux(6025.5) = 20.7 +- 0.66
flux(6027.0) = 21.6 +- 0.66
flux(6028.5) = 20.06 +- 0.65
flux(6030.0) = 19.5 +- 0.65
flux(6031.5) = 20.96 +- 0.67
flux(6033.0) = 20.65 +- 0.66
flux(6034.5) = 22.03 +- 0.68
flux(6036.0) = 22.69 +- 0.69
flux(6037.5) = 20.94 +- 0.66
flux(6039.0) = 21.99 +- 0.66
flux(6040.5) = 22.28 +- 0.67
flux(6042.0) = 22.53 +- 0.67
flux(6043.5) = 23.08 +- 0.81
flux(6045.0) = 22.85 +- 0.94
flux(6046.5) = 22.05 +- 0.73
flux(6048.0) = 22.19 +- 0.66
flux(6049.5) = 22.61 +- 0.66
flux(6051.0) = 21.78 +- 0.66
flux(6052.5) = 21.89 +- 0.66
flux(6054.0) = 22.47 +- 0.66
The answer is 0.0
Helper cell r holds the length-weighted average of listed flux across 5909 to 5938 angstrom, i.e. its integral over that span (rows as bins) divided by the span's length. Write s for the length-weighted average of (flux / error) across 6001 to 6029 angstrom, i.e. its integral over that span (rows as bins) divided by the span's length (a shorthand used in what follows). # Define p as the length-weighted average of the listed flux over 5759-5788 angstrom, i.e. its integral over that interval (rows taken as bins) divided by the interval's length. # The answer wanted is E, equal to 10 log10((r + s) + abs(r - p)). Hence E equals 17.3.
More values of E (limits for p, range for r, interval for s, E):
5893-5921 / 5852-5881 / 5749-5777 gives 16.9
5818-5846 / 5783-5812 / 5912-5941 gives 17.0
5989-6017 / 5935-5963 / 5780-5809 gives 16.4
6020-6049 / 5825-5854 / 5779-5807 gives 16.5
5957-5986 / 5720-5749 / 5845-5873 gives 16.3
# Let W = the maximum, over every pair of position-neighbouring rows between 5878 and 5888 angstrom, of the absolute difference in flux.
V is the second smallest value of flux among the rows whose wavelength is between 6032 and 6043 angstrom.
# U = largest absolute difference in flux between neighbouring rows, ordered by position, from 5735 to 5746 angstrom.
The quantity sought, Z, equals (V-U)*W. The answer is 49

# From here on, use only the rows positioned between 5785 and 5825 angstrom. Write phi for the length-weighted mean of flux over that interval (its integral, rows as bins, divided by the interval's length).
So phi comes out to 21.0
